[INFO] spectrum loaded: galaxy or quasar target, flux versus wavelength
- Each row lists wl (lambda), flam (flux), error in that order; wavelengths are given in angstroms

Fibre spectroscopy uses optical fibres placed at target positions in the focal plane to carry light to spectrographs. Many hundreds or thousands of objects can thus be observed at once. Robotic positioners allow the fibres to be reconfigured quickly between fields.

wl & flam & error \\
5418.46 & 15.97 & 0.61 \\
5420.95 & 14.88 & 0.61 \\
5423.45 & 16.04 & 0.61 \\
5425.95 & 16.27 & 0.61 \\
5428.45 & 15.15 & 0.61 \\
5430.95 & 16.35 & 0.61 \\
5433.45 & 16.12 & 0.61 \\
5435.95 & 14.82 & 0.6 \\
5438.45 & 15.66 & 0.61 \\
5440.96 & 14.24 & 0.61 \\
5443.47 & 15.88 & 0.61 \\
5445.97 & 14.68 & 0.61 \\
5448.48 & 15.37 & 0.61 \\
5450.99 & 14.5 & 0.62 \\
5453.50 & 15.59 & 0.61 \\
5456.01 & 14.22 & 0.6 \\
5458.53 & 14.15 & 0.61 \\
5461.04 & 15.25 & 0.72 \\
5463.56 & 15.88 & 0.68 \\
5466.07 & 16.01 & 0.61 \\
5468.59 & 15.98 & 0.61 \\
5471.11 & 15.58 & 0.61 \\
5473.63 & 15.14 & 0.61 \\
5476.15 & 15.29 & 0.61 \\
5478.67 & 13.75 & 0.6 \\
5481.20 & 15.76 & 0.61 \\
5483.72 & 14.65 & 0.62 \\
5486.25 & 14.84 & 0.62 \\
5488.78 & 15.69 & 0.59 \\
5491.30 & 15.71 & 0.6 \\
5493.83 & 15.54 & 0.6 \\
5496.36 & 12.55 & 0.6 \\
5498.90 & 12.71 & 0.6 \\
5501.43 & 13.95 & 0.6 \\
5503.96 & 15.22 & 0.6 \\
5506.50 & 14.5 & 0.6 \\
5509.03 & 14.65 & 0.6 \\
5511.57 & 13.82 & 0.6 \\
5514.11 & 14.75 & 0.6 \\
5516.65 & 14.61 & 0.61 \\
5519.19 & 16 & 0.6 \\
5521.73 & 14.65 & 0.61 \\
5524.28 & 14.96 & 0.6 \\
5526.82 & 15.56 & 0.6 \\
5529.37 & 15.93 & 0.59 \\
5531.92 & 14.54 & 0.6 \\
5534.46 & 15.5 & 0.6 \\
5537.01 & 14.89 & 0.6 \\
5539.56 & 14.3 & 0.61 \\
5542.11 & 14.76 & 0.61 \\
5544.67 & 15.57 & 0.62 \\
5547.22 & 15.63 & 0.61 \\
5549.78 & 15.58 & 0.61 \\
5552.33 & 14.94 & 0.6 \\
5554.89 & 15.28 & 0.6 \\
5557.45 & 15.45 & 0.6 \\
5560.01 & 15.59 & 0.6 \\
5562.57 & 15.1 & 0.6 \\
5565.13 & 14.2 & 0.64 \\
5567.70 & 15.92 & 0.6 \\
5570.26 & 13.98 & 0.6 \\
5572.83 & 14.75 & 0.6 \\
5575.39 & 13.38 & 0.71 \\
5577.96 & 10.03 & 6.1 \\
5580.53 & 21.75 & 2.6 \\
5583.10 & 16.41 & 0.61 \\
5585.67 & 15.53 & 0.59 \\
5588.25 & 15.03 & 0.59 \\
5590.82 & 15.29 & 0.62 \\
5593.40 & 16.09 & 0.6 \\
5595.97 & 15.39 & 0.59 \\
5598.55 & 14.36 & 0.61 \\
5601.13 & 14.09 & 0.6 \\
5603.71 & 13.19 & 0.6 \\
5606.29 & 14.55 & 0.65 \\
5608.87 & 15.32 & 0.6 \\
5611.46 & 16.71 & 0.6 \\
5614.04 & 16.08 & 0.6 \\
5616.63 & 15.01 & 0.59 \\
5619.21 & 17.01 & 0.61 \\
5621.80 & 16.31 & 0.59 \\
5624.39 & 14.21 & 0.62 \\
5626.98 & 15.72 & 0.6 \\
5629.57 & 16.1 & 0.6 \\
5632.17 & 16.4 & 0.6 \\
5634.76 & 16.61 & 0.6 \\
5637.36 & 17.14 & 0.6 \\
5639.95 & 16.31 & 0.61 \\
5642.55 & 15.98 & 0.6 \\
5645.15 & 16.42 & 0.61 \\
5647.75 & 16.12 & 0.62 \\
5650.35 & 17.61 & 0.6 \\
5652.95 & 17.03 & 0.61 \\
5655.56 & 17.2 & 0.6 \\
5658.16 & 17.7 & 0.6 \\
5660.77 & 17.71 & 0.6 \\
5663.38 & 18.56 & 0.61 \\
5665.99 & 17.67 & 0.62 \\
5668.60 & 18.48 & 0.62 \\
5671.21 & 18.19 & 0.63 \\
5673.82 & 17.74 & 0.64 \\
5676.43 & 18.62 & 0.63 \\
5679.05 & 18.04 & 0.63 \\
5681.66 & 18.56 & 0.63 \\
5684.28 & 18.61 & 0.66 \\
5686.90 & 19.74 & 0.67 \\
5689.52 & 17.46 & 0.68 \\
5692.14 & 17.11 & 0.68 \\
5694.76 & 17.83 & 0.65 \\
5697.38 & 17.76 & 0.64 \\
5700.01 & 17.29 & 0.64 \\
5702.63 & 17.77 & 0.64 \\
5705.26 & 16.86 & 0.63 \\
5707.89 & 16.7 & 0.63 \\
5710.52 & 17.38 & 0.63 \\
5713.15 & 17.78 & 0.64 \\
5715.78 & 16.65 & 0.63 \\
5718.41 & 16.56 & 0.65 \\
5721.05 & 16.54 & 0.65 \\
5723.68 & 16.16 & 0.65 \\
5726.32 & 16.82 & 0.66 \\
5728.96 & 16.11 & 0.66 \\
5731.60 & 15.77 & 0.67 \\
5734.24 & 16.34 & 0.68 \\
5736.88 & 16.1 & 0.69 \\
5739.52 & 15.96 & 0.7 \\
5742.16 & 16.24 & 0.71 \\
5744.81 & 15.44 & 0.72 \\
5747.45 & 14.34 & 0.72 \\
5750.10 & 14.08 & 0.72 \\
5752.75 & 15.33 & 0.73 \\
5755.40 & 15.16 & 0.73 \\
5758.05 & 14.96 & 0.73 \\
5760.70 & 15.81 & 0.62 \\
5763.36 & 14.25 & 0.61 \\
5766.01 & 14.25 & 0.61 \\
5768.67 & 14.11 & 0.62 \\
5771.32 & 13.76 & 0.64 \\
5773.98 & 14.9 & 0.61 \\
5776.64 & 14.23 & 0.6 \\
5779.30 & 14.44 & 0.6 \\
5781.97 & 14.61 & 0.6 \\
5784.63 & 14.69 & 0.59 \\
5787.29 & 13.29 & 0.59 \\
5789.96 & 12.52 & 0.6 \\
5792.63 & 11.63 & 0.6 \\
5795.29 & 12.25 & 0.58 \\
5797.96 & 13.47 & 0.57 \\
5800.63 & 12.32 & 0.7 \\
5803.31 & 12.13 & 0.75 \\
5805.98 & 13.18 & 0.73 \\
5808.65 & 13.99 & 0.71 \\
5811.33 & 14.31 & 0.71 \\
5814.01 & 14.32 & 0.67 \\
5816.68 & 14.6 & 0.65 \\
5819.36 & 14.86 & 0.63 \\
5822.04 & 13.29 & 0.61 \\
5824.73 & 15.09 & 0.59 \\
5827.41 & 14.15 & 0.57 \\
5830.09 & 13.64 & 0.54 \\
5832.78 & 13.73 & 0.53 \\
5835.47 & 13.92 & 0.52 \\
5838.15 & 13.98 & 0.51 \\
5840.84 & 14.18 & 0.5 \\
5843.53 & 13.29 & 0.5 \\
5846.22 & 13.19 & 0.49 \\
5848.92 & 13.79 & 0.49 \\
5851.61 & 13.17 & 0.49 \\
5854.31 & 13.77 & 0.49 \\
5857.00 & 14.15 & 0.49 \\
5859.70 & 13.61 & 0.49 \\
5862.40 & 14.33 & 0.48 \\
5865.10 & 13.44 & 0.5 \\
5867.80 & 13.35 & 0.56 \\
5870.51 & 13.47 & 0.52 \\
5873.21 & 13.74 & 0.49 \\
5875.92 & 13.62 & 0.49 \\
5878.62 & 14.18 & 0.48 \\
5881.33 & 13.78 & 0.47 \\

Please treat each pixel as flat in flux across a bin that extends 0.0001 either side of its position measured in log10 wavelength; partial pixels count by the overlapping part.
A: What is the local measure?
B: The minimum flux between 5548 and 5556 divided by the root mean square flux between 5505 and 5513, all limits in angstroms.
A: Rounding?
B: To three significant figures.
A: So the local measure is 1.04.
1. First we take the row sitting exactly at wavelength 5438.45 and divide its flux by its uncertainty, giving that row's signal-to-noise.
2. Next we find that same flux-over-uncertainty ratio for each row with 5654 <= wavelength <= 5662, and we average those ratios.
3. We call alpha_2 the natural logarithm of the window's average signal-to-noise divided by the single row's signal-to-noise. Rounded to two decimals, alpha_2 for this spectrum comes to 0.13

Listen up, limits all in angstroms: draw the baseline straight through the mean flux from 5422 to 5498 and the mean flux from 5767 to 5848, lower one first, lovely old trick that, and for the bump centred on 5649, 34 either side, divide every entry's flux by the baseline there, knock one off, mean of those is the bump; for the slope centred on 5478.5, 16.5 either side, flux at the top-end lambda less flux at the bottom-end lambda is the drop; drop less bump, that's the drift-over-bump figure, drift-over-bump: -0.5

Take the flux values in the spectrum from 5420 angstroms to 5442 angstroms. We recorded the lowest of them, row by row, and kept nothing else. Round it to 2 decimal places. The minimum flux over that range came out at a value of 14.24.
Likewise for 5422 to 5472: 14.15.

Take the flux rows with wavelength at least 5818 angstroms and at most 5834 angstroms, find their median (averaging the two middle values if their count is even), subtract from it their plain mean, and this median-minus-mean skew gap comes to -0.19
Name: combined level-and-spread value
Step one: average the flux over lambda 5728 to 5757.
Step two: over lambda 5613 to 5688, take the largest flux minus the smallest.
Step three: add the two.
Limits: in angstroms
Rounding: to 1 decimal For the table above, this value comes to 21.1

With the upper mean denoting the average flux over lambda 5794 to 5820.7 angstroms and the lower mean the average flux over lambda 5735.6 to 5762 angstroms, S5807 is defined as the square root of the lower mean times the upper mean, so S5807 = 14.4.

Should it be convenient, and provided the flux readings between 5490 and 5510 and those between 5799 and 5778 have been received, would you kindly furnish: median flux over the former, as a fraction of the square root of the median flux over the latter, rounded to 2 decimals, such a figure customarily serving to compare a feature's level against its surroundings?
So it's 3.98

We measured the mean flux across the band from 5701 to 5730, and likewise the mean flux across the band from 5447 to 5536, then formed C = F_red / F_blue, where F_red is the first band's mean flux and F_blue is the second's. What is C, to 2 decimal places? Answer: 1.13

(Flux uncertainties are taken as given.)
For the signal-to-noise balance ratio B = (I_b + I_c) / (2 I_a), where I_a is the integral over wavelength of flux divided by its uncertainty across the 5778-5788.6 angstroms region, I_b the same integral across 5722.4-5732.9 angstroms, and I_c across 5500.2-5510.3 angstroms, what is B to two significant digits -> 0.99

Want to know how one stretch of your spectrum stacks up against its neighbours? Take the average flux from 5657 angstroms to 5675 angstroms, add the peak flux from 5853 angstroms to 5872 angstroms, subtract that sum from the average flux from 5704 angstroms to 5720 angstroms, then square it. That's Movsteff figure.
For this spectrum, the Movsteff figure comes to 236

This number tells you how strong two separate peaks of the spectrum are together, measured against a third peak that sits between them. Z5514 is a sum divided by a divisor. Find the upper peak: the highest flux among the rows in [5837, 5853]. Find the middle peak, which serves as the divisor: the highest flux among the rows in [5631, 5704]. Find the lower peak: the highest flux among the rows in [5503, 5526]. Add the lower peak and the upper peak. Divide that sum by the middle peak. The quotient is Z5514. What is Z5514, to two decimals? 1.53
